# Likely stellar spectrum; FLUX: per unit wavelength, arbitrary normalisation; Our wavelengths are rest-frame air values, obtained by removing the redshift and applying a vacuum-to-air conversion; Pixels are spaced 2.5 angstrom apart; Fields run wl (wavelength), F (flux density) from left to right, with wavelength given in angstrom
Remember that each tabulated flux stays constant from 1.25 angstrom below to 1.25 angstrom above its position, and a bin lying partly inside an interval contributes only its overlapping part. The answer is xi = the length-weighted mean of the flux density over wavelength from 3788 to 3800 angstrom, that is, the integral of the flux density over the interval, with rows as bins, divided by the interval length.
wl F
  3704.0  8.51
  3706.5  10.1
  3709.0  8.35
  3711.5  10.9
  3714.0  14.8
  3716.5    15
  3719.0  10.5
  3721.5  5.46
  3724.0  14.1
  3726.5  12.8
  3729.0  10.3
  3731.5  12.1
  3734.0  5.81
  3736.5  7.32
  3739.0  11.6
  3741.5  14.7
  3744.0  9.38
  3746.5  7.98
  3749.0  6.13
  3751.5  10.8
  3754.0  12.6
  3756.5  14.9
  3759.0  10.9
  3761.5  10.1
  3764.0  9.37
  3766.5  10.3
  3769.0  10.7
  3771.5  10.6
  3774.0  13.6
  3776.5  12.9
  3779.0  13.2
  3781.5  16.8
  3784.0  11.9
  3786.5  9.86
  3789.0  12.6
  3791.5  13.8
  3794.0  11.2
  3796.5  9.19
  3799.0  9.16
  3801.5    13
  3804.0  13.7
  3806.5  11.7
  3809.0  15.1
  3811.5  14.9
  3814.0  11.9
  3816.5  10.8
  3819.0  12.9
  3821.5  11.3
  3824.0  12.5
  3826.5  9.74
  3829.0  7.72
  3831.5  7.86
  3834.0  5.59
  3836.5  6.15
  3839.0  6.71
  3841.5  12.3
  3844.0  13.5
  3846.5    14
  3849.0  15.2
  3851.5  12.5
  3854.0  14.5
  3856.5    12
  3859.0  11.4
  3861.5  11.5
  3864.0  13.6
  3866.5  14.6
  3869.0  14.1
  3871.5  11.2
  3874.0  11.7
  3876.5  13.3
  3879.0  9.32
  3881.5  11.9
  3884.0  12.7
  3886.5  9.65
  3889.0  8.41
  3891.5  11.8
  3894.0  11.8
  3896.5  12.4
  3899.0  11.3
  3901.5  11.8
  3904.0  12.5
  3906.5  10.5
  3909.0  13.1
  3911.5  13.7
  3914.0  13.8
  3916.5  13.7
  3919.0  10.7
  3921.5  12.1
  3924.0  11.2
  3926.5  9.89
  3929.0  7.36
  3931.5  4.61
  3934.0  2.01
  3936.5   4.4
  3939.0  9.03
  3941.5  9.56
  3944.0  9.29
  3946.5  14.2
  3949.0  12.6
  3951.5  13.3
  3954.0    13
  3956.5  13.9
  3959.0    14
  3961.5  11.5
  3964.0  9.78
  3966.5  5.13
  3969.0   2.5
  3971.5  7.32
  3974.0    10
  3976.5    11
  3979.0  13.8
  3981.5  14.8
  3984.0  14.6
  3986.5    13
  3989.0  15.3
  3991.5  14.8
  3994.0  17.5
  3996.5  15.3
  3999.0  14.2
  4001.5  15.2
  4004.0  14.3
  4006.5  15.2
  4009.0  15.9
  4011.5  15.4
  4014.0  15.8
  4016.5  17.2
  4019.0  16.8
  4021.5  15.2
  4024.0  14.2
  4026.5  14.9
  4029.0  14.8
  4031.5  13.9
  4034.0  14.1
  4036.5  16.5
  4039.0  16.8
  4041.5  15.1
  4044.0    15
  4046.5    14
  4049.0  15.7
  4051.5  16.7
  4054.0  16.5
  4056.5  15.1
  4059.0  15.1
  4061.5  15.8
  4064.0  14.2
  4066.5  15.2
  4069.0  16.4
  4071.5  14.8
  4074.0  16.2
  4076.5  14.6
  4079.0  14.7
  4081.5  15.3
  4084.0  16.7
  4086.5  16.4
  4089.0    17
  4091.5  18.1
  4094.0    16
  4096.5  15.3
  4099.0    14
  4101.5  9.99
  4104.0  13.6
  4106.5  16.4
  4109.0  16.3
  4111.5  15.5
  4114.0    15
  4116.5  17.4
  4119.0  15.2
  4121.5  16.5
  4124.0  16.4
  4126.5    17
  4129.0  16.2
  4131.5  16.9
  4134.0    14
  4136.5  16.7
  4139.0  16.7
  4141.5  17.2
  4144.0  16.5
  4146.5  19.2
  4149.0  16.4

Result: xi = 11.2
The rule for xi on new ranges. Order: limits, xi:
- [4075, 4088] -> 15.6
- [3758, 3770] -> 10.3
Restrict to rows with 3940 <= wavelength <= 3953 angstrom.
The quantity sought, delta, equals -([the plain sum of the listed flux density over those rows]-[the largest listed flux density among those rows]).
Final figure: -45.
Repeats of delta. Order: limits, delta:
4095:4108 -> -53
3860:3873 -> -50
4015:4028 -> -61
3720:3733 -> -41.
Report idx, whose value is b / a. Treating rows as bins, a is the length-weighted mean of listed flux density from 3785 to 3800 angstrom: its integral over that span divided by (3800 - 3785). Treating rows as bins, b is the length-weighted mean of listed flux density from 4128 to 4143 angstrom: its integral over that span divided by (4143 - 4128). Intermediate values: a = 11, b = 16.3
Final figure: 1.5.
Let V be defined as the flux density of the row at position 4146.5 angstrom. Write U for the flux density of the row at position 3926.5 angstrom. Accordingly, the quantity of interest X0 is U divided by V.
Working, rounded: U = 9.89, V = 19.2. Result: 0.52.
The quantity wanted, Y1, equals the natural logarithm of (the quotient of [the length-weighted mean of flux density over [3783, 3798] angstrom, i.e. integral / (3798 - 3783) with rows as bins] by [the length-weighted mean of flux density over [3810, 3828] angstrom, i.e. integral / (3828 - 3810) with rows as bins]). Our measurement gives -0.1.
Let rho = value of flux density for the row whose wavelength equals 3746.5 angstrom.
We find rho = 7.98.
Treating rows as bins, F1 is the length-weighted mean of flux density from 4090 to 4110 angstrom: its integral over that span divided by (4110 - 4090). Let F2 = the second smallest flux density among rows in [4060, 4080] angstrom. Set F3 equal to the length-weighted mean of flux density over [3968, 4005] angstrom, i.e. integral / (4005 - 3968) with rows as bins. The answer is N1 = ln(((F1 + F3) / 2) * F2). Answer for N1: 5.3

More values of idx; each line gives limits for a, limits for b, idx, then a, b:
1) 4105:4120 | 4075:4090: 1.0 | 16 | 15.8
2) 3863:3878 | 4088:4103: 1.2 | 13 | 15.0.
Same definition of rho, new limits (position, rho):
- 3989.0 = 15.3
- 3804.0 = 13.7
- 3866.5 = 14.6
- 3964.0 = 9.78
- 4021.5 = 15.2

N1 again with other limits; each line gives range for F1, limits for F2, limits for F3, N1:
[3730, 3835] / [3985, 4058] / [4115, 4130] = 5.3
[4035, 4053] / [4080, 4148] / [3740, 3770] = 5.2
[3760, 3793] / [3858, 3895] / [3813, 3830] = 4.7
